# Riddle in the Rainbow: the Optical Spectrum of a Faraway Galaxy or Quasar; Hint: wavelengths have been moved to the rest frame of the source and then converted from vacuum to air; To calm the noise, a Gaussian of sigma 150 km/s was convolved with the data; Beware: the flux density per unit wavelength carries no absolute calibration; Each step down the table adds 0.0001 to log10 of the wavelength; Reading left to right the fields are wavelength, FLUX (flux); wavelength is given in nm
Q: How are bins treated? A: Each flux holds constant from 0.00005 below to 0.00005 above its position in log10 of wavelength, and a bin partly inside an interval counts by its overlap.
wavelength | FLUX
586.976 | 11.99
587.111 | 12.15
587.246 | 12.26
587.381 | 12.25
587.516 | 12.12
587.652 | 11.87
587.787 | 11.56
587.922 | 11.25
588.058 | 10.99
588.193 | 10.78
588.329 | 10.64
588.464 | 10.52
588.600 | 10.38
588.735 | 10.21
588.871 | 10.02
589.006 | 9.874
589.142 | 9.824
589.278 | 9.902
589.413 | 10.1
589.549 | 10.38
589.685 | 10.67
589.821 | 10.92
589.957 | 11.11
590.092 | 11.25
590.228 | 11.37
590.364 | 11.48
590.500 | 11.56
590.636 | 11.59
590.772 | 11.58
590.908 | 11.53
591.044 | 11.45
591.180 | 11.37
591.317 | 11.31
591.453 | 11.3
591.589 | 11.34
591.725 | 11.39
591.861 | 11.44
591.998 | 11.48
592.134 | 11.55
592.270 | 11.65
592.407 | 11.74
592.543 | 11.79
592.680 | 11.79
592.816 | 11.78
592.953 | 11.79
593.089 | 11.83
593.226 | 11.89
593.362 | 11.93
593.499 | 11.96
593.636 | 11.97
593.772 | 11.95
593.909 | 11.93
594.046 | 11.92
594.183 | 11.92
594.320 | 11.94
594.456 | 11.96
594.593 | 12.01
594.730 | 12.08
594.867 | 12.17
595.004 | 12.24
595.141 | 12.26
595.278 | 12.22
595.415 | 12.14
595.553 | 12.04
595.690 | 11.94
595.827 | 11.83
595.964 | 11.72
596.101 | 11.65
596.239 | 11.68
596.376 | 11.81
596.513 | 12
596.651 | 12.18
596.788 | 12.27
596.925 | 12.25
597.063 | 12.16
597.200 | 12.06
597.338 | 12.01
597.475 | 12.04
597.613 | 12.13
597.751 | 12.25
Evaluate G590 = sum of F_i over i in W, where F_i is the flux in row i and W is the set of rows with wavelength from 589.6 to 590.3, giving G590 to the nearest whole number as 55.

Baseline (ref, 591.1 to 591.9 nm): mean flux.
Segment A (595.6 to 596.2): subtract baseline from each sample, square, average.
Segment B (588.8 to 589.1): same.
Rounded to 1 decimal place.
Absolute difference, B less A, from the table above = 1.8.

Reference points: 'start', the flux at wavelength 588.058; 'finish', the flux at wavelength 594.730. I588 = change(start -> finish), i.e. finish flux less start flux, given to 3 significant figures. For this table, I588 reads 1.09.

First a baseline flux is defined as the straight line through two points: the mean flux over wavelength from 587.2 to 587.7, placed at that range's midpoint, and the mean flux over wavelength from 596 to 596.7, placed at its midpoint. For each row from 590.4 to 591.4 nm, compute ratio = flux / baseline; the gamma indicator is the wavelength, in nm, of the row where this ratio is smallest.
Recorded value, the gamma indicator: 591.317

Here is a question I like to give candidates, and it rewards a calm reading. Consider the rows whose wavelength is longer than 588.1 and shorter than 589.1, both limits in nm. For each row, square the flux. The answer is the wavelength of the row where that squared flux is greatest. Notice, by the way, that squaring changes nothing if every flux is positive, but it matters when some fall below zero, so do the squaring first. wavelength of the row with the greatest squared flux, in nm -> 588.193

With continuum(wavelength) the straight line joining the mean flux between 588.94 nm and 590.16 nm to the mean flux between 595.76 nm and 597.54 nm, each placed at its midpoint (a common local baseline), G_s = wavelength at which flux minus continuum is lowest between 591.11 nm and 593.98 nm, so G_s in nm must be 591.453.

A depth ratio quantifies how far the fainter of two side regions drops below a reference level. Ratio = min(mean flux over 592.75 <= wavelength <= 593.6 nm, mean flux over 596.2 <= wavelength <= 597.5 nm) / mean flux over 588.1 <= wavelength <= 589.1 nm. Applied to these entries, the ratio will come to 1.15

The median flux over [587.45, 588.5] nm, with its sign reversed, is -11.12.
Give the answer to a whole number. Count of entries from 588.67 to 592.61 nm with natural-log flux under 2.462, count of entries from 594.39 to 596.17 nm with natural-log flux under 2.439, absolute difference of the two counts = 27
